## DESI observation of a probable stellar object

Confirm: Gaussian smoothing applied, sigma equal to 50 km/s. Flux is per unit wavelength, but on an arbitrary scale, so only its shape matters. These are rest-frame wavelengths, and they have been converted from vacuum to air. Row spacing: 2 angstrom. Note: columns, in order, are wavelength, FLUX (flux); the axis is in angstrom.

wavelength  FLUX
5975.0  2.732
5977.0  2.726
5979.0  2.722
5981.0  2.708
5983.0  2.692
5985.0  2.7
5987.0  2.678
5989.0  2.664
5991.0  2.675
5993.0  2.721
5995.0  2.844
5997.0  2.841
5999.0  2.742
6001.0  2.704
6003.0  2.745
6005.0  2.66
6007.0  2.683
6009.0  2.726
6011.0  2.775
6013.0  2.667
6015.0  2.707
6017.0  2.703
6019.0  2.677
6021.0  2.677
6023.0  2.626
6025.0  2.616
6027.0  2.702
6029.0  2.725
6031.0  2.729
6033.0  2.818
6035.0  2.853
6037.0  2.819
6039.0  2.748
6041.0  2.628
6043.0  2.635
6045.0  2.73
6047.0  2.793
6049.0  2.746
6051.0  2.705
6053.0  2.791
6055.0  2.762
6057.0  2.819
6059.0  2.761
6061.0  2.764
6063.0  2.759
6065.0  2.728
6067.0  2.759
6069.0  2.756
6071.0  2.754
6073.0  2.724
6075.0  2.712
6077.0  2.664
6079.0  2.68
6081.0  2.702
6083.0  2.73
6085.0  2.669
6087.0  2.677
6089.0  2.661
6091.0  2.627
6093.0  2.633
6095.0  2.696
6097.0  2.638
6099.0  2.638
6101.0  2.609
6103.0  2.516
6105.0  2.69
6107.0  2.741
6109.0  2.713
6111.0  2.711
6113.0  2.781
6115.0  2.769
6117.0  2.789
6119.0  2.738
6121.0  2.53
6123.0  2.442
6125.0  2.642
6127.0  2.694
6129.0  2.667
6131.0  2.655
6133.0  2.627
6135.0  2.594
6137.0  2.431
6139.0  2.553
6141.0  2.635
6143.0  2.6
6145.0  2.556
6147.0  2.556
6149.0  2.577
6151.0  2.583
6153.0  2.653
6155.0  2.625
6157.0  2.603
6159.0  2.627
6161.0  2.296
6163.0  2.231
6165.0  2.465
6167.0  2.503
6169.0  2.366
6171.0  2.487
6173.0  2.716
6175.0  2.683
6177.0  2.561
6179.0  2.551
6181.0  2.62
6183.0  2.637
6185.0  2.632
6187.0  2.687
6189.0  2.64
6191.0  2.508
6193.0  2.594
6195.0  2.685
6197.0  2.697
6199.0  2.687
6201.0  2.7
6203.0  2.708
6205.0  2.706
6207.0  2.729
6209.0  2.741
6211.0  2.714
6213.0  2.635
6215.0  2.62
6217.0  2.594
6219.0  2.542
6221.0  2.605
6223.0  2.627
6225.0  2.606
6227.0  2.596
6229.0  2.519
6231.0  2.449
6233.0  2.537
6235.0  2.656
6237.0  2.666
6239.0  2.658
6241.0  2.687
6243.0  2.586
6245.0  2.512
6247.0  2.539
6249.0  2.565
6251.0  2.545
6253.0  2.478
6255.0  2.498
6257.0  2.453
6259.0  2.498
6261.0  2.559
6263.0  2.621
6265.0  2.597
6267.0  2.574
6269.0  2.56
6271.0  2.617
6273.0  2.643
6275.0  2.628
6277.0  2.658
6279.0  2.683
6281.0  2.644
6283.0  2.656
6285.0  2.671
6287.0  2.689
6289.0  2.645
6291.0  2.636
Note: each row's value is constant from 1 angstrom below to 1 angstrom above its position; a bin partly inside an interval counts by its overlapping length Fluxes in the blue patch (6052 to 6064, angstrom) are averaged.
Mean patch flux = 2.78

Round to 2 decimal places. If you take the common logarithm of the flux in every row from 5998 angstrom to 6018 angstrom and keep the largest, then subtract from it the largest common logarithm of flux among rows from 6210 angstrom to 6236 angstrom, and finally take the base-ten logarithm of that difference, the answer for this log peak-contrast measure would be -2.02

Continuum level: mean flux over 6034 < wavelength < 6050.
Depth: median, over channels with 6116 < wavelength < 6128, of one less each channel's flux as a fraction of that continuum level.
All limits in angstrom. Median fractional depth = 0.028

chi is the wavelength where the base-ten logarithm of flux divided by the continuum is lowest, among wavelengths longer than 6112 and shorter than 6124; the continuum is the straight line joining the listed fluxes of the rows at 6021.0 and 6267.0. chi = 6123.0 angstrom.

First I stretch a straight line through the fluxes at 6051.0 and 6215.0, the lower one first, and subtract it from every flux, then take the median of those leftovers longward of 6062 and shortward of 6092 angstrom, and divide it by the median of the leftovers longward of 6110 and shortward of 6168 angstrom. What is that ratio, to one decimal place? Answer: -0.4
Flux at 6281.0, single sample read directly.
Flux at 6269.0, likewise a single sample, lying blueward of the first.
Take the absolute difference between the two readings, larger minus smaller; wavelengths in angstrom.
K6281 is 0.084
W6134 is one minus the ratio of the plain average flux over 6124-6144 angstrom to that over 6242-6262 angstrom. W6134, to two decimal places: -0.03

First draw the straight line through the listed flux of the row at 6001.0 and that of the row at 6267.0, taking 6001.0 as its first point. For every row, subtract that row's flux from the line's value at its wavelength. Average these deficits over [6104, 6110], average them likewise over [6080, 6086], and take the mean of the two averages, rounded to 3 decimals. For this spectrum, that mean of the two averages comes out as -0.049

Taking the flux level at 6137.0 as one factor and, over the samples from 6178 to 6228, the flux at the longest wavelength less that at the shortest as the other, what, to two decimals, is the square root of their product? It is 0.33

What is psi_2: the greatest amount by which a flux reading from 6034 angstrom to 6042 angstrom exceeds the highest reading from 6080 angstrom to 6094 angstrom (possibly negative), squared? 0.0151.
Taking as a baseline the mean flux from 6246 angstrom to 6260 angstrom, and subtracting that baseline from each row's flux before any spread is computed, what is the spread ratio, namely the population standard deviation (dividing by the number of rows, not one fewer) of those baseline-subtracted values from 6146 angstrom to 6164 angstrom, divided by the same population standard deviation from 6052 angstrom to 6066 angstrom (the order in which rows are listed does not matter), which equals 5.5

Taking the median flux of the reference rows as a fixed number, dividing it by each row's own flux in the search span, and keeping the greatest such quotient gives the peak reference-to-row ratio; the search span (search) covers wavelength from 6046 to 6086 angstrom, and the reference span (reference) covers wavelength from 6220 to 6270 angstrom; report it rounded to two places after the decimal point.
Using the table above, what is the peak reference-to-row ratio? 0.96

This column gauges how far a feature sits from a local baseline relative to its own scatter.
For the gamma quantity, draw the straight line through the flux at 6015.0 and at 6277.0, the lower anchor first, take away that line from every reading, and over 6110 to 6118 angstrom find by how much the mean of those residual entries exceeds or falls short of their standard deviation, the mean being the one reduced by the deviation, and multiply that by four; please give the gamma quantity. 0.2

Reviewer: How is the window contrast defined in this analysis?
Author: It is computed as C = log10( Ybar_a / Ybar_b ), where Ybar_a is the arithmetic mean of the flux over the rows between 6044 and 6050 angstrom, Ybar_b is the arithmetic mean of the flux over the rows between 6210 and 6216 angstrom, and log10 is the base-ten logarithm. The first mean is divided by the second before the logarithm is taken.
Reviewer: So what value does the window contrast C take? 0.016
